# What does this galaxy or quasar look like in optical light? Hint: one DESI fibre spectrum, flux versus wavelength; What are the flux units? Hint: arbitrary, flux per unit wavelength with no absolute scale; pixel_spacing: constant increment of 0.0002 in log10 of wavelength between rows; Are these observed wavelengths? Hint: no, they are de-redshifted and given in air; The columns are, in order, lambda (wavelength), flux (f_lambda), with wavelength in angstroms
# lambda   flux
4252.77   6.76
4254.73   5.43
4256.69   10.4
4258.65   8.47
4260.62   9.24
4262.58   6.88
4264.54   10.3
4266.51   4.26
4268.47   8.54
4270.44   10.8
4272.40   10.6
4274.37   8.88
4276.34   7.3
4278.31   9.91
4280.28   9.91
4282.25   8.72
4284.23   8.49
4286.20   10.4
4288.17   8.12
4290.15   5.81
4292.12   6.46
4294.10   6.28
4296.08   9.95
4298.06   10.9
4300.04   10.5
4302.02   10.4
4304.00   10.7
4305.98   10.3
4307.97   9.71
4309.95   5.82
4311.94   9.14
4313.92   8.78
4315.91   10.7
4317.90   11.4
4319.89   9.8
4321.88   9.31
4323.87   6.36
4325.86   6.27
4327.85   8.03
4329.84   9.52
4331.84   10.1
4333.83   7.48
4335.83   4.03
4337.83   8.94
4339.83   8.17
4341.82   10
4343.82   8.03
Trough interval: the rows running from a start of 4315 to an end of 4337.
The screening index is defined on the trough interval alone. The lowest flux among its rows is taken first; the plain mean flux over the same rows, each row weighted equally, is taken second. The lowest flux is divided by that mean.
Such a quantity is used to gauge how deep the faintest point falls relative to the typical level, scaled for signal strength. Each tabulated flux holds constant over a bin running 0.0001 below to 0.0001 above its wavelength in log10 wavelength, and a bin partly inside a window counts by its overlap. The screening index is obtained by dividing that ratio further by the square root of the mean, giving 0.164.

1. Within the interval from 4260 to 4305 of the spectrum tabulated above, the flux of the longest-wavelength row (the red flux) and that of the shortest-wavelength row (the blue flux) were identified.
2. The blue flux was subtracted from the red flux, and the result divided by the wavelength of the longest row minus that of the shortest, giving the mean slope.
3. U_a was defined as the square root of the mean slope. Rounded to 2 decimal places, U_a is 0.18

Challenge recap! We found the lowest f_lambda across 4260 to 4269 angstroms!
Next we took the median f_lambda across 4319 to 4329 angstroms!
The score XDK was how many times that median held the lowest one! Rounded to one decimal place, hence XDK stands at 1.9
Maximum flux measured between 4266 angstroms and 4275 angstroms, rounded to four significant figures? 10.80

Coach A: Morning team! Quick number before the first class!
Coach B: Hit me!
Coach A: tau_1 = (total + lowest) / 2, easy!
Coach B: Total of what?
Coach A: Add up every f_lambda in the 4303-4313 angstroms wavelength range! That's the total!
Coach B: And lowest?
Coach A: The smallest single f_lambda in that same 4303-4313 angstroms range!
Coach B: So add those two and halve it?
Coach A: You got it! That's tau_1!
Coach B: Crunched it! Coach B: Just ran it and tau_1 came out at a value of 26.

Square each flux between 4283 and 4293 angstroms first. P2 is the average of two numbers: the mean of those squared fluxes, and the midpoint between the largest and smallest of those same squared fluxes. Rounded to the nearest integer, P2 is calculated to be 68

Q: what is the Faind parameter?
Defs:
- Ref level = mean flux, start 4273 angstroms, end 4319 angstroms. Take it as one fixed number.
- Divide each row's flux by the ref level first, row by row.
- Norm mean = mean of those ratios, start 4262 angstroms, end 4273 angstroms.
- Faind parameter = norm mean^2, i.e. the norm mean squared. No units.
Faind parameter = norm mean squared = 0.89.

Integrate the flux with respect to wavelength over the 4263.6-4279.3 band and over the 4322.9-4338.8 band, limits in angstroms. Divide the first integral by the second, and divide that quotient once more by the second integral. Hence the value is 0.0095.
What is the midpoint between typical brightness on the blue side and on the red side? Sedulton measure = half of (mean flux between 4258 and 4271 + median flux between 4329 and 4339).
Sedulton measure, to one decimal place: 8.6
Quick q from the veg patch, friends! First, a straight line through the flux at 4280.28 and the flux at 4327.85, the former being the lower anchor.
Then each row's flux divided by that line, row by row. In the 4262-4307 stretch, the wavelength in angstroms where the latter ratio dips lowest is 4266.51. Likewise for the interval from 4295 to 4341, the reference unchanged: 4335.83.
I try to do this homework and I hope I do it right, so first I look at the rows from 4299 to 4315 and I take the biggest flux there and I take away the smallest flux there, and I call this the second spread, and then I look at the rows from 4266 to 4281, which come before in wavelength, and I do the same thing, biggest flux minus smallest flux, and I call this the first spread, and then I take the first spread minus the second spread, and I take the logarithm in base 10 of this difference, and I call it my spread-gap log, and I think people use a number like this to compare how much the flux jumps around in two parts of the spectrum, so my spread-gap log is 0.22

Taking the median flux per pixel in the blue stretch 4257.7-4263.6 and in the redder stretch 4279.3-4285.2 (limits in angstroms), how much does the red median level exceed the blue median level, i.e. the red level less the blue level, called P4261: 0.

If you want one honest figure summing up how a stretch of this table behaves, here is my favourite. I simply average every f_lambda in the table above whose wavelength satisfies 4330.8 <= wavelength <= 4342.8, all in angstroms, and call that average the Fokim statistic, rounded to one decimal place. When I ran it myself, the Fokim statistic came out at 8.1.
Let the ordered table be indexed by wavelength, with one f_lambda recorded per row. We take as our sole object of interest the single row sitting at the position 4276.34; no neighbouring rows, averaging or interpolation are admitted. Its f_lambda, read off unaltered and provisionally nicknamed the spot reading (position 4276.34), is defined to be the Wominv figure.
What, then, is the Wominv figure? 7.3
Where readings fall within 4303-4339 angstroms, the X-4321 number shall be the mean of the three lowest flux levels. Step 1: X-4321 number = 5.4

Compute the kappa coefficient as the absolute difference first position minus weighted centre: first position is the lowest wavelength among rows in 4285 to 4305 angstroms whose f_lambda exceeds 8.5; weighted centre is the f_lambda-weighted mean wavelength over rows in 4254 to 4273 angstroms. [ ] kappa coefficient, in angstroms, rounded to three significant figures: 22.2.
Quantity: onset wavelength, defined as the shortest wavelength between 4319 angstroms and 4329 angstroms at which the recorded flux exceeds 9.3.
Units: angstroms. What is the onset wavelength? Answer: 4319.89 angstroms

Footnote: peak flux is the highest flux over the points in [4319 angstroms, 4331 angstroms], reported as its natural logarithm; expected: 2.28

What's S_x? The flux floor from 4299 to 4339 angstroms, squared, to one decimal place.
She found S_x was 16.2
